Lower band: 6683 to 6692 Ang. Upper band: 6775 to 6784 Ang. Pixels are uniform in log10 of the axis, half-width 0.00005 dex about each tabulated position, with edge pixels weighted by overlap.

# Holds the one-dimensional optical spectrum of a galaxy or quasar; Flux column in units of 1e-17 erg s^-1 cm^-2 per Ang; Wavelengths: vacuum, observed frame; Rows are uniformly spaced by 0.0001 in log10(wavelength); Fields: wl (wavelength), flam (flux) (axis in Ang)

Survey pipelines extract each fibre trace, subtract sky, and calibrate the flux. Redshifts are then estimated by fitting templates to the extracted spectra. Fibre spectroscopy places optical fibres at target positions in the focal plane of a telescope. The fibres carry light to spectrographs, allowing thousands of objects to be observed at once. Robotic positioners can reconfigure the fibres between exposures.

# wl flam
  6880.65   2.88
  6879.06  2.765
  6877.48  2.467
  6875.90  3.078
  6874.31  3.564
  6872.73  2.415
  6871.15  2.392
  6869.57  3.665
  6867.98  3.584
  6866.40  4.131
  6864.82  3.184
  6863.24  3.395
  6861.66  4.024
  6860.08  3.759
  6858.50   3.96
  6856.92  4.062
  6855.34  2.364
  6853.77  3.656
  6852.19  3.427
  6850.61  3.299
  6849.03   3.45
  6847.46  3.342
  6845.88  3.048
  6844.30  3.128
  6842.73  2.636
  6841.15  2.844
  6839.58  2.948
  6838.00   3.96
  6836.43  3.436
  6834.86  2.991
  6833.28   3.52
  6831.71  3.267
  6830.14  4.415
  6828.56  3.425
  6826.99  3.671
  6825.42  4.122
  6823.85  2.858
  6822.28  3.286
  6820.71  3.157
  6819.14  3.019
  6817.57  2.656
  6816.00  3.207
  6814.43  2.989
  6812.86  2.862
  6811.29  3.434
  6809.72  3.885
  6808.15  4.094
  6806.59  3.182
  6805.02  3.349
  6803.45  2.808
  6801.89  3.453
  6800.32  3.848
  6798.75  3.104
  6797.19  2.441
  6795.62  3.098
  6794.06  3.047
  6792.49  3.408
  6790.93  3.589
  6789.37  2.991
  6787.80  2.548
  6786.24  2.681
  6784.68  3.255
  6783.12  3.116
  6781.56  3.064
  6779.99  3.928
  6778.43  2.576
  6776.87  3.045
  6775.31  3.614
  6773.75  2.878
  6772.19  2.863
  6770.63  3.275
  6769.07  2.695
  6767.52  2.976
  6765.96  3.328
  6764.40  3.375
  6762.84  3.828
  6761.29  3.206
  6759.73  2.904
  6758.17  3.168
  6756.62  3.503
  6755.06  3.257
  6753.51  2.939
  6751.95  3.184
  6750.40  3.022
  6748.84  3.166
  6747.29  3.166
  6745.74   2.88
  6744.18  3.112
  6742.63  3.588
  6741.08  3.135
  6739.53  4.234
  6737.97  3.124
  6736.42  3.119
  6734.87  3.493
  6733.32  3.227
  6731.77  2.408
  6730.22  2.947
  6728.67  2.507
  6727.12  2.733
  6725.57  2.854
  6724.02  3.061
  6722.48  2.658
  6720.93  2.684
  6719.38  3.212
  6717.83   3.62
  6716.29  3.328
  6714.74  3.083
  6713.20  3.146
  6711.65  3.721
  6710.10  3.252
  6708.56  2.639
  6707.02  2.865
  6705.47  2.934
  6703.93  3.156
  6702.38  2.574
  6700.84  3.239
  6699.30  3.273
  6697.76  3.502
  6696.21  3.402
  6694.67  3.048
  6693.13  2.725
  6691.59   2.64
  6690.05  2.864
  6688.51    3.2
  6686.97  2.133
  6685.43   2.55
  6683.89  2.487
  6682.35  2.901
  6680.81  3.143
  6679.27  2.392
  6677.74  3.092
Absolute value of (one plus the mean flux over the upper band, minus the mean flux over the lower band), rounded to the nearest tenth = 1.6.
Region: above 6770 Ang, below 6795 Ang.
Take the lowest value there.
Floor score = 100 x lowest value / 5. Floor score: 51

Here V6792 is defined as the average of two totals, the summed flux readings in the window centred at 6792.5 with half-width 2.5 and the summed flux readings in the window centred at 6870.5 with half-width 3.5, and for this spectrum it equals 11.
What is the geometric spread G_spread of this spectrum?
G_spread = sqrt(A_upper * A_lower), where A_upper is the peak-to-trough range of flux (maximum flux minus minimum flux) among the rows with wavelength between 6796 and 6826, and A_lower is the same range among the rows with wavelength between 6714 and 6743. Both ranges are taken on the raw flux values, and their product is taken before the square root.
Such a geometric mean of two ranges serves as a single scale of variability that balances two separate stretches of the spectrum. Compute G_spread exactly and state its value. 1.75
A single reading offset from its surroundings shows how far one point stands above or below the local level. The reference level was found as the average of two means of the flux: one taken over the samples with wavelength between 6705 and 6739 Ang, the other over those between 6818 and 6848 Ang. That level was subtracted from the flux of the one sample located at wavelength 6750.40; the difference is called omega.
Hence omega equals -0.15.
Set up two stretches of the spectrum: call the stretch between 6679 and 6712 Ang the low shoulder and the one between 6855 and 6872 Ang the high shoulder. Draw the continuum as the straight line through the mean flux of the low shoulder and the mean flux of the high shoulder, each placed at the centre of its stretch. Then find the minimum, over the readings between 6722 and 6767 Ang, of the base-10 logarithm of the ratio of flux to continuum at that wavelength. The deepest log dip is -0.10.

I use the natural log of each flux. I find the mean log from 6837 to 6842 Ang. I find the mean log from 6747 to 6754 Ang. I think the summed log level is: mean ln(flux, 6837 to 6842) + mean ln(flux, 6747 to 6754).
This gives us 2.30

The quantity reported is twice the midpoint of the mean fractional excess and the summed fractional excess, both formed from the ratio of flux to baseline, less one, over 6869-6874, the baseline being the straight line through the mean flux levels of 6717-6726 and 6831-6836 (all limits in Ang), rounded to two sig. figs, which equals -0.62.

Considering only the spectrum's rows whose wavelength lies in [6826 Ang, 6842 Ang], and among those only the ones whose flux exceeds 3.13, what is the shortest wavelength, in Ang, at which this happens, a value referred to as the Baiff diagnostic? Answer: 6826.99 Ang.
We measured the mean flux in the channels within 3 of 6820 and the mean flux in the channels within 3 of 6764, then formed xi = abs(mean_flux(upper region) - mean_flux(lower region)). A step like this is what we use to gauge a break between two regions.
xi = 0.4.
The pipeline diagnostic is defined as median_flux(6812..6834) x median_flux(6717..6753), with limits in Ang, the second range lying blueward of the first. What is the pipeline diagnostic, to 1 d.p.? 10.1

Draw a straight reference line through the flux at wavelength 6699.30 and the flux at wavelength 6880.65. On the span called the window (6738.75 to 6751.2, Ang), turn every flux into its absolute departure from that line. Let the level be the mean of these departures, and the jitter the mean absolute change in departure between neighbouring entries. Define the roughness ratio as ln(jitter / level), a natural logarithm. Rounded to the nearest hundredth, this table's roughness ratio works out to 0.30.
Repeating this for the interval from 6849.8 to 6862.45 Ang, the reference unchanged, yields -1.20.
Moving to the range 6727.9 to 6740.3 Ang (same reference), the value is 0.12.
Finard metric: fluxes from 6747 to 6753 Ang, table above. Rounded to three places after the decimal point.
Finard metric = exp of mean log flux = 3.134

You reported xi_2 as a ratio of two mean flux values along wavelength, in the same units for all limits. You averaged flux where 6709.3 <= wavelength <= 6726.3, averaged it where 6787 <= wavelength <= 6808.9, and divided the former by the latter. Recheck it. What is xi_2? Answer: 0.98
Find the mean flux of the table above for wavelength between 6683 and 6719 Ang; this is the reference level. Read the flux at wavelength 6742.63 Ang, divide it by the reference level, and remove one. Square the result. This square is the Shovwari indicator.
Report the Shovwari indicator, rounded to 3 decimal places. 0.036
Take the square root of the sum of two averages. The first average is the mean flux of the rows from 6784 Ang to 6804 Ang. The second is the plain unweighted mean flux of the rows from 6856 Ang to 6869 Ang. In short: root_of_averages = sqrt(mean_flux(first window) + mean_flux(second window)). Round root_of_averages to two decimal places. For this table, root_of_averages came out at 2.62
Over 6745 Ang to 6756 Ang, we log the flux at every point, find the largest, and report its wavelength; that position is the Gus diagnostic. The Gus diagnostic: 6755.06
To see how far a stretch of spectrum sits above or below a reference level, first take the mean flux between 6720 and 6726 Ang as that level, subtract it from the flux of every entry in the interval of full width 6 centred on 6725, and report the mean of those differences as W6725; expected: 0.01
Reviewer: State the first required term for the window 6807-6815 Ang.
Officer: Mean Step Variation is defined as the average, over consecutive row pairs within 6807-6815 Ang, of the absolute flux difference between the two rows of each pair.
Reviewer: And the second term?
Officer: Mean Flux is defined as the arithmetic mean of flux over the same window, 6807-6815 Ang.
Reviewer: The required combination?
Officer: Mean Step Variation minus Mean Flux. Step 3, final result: -3.1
